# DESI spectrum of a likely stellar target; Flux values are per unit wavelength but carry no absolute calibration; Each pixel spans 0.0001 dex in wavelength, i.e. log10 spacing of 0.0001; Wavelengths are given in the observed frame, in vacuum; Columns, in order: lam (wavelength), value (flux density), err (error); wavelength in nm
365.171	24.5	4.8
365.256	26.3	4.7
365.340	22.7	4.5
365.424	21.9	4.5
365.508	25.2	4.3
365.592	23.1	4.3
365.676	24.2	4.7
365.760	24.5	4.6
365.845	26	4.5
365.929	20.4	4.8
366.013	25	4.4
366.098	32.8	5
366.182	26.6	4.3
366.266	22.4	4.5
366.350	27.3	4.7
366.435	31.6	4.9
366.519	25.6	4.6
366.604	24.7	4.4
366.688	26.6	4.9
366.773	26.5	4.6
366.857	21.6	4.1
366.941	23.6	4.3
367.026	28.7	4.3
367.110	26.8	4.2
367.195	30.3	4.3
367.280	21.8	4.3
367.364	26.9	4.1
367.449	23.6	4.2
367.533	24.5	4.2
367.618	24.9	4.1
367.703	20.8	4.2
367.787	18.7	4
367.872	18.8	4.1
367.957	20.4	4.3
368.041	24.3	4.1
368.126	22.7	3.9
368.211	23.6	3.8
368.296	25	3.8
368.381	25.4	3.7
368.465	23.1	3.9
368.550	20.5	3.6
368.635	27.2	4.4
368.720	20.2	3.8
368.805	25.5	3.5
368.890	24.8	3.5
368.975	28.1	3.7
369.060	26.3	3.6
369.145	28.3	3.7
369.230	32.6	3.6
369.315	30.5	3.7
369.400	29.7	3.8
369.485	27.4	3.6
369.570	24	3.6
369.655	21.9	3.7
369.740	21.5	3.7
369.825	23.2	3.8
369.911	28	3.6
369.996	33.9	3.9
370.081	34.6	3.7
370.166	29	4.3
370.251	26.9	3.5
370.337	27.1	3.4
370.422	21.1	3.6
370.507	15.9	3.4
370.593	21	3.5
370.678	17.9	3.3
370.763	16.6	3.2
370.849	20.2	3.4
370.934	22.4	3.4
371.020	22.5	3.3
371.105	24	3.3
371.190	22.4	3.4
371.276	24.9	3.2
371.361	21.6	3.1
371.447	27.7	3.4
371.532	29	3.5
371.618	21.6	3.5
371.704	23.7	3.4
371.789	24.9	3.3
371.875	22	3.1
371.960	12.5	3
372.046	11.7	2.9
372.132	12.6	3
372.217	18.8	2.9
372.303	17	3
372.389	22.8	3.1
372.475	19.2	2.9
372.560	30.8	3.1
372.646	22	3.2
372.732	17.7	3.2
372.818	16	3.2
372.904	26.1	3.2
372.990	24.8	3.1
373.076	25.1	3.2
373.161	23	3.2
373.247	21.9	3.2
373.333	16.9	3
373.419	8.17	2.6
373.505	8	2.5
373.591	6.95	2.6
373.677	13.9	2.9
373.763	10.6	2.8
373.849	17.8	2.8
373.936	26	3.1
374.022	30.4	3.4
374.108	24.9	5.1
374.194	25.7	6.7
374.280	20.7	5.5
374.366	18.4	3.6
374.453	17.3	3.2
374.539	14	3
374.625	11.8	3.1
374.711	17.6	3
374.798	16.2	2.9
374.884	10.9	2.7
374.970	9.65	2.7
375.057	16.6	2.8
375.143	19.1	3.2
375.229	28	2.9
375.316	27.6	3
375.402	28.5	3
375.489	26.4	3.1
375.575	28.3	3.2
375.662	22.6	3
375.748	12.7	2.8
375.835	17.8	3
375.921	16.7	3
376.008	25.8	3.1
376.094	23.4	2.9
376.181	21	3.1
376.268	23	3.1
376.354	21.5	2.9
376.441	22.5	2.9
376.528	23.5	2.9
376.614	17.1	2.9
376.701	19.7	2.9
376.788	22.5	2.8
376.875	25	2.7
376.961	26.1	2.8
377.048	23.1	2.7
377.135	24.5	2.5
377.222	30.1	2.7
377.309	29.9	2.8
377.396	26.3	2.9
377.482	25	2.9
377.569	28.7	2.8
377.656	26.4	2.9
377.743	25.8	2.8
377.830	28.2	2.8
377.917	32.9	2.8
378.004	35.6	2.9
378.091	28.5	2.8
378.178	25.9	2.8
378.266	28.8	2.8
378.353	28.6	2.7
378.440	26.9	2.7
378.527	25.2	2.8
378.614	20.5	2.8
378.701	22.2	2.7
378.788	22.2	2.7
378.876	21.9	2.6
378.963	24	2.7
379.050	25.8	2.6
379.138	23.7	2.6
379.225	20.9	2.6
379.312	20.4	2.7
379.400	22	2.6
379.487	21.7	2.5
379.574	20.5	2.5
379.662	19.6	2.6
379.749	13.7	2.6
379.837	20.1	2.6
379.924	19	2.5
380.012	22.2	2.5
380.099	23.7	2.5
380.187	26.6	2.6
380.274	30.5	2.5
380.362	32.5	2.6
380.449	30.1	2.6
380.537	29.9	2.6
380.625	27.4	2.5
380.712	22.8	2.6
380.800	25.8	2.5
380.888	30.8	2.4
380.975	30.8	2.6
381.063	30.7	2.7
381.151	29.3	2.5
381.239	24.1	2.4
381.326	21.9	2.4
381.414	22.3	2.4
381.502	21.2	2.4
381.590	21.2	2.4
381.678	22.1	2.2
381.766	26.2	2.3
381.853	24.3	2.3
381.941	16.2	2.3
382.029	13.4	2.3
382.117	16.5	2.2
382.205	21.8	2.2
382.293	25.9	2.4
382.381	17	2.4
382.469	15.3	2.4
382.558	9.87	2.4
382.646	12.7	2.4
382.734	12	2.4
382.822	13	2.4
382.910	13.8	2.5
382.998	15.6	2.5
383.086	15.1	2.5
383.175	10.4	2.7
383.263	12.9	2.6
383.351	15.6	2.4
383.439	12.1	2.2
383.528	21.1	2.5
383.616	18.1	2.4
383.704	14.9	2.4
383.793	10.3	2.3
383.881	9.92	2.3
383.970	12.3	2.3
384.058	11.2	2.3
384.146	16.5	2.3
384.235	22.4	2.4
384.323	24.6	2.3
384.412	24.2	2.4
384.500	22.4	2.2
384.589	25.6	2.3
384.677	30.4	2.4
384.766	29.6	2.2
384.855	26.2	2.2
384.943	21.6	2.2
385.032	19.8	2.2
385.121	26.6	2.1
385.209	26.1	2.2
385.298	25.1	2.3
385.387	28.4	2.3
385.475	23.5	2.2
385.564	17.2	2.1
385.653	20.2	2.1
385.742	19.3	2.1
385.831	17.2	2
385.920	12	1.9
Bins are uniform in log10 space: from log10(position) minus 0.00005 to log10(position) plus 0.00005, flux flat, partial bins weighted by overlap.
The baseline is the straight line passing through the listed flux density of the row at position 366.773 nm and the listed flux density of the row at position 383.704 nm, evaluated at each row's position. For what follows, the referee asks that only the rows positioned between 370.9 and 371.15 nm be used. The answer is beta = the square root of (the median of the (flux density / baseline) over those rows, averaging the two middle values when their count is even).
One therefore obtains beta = 0.977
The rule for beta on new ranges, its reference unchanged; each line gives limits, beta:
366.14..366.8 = 0.997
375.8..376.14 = 1.010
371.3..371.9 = 1.012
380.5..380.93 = 1.269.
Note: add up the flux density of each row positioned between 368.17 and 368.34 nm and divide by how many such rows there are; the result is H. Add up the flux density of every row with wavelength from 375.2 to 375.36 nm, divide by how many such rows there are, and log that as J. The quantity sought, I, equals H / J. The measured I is 0.87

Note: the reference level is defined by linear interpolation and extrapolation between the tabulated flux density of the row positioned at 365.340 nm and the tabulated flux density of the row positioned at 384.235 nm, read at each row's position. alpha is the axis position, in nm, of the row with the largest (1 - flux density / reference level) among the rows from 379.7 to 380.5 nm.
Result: 379.749 nm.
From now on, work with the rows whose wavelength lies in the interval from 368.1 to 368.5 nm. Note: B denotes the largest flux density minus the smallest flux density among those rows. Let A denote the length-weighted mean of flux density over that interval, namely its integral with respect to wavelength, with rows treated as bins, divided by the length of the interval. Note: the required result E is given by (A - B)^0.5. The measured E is 4.62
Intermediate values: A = 24.0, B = 3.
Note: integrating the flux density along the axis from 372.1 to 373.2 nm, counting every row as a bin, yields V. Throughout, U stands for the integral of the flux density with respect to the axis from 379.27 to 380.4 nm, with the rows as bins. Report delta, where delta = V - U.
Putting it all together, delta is -1.9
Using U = 25.4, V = 23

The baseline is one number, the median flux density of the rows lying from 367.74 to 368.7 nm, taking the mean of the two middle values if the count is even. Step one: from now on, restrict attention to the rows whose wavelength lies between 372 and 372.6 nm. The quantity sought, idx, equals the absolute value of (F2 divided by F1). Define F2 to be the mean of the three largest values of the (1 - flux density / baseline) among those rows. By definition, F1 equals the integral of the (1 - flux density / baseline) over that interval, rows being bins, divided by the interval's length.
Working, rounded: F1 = 0.18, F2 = 0.40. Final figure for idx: 2.2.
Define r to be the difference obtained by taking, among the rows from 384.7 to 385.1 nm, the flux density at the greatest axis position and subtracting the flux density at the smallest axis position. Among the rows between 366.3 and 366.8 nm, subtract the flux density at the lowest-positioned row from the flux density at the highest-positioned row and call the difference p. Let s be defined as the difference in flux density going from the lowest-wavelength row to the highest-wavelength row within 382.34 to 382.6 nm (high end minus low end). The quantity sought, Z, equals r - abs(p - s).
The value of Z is -16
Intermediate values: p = -0.8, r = -10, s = -7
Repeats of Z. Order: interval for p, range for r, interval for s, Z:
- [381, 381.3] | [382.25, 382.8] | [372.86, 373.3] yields -16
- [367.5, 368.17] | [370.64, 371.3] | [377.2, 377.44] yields 5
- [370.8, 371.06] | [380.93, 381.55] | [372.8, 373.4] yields -11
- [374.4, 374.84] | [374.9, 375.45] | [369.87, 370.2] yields 17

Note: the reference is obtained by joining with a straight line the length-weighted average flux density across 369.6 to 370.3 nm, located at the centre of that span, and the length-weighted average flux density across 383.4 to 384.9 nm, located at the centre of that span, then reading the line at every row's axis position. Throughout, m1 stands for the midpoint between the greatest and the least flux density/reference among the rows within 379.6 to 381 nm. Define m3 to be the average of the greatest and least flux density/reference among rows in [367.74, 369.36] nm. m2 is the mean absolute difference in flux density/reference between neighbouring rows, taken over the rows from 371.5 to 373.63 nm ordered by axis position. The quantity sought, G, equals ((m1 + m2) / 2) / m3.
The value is 0.67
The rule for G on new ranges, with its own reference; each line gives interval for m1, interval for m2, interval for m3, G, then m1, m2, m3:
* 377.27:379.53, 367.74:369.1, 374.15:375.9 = 0.85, 1.23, 0.094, 0.78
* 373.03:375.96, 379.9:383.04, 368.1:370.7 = 0.47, 0.74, 0.130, 0.93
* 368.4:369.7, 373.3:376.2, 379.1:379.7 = 0.57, 0.95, 0.163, 0.98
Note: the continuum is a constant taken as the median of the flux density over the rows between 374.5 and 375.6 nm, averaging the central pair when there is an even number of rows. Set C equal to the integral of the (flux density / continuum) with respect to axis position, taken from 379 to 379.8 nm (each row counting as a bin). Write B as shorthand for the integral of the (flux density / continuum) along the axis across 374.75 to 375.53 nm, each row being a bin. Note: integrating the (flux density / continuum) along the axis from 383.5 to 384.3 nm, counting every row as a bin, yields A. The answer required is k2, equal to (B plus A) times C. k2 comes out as 1.5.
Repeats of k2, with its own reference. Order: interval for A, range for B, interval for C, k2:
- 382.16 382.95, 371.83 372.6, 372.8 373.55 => 1.2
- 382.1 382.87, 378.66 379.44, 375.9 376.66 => 1.6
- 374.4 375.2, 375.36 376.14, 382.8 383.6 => 1.1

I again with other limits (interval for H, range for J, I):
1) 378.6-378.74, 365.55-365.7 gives 0.90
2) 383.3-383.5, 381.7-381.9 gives 0.55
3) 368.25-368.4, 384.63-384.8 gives 0.84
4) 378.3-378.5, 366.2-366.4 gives 1.12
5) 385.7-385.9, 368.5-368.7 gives 0.77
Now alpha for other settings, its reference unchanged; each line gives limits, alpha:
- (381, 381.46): 381.326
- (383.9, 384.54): 384.058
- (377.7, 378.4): 377.743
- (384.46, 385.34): 385.032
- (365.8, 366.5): 365.929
